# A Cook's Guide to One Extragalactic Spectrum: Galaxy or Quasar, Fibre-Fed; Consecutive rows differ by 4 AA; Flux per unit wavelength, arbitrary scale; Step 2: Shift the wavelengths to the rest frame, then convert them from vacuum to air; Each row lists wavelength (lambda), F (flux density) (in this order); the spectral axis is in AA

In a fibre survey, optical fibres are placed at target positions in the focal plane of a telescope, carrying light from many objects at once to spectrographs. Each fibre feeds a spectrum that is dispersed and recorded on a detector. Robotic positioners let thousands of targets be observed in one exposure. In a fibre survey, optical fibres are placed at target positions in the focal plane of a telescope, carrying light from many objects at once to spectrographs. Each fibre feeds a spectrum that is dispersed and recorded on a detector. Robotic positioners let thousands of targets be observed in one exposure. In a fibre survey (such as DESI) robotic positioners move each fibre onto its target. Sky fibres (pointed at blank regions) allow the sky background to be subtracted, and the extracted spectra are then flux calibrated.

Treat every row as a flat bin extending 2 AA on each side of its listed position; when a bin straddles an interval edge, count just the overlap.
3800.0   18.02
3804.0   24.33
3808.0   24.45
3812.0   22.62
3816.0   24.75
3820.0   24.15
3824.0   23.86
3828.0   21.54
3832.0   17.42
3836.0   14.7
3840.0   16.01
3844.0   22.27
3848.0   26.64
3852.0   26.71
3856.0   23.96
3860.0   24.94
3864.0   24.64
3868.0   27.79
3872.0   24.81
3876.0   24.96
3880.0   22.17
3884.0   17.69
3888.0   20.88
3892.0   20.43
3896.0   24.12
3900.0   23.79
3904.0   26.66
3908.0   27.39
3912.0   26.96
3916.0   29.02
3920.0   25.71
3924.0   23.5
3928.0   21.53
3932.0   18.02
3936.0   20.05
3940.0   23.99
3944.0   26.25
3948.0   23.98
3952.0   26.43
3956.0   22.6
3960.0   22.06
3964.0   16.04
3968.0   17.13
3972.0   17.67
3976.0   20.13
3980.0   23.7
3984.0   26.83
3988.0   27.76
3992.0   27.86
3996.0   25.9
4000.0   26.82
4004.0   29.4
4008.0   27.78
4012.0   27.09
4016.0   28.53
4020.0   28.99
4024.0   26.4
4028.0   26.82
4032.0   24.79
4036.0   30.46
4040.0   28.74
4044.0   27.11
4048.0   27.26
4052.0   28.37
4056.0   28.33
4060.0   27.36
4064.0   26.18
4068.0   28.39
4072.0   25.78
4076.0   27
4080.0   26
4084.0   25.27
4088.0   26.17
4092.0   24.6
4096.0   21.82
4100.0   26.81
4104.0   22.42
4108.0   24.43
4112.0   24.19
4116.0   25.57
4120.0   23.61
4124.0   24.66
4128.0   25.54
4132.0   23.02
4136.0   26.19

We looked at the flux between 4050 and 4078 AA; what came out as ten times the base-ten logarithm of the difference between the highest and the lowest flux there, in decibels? 4.2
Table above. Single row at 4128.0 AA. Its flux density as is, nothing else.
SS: 25.54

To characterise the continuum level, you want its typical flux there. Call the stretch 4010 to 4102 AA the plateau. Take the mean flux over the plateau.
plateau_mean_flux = 27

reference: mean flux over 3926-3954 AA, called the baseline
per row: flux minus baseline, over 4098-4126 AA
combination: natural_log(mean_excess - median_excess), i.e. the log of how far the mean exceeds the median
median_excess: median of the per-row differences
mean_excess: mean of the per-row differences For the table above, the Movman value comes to -2.3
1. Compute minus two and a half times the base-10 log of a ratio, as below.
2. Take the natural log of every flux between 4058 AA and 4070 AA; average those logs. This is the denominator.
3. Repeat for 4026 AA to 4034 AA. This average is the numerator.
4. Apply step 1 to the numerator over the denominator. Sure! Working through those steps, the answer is 0.019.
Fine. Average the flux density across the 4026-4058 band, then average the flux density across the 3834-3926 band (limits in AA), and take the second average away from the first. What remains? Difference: 4.0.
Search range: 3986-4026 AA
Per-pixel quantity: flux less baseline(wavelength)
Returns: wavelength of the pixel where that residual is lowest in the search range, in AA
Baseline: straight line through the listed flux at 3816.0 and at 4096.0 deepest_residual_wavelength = 3996.0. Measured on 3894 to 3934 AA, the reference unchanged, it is 3932.0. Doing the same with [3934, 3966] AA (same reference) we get 3964.0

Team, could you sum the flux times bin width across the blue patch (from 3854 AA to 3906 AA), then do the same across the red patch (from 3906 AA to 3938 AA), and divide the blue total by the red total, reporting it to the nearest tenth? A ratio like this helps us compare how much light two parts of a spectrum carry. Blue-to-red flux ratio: 1.6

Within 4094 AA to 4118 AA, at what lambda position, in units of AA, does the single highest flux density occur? 4100.0 AA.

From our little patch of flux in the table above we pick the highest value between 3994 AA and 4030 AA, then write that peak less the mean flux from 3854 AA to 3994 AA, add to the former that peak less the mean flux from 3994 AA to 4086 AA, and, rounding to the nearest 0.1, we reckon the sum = 8.0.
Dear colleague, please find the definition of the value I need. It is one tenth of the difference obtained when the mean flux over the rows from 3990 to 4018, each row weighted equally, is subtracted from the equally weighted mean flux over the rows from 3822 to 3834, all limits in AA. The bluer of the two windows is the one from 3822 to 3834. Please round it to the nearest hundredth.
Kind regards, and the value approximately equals -0.67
